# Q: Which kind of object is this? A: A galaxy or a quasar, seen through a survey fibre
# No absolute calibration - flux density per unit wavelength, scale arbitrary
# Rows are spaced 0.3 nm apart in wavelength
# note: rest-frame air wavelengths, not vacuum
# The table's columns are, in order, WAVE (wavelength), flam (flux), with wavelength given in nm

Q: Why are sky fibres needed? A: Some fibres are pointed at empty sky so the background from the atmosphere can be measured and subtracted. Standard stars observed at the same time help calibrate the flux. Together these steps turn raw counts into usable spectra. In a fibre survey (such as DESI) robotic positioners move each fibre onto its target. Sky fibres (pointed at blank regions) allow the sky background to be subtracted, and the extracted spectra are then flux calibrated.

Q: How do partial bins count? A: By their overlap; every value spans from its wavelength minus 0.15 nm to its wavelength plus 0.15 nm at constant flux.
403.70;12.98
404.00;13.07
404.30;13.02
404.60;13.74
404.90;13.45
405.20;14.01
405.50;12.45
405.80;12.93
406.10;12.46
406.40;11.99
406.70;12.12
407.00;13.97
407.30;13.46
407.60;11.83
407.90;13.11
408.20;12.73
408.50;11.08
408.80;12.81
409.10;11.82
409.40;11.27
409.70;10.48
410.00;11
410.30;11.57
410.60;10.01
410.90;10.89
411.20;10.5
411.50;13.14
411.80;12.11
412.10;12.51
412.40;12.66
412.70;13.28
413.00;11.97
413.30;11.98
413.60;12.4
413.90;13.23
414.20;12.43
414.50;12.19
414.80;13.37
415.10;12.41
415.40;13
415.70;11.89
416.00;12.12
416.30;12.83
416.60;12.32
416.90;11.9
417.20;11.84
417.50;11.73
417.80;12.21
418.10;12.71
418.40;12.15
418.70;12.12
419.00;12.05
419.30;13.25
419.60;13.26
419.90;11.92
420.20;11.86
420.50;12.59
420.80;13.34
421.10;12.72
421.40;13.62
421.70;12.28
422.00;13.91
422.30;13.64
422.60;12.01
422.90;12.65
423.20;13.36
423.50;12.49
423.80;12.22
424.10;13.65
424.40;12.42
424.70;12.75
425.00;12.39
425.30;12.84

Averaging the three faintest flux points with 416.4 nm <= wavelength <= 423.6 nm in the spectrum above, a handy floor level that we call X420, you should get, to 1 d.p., 11.8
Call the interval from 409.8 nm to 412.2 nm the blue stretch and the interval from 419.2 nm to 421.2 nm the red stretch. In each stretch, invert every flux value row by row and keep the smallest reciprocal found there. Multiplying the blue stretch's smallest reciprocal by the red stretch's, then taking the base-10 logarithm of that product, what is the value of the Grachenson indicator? -2.24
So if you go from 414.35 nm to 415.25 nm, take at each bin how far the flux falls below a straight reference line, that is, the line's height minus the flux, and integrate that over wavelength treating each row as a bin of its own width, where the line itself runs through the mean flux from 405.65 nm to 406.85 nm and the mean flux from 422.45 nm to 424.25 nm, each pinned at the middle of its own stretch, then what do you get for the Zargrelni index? -0.1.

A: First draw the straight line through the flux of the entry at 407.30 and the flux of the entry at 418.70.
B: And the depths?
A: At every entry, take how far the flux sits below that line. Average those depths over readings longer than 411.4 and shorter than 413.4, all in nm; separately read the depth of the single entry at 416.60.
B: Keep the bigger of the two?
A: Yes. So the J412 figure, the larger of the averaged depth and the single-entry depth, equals 0.3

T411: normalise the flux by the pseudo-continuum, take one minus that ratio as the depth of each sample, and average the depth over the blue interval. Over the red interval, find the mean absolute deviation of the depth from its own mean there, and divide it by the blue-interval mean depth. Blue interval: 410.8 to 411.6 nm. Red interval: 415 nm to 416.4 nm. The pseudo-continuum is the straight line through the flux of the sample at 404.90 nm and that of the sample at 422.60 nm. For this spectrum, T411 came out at 0.3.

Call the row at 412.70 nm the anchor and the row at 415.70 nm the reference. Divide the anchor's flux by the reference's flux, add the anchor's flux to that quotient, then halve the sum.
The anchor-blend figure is 7.20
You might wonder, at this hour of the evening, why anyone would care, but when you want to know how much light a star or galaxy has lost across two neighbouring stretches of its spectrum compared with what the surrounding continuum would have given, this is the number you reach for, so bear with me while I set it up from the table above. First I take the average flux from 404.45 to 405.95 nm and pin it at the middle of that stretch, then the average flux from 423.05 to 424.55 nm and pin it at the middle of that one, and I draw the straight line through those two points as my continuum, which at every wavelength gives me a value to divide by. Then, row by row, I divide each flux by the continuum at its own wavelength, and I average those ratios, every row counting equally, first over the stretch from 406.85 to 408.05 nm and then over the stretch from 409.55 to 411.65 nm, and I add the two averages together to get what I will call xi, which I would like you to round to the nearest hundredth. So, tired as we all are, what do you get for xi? 1.83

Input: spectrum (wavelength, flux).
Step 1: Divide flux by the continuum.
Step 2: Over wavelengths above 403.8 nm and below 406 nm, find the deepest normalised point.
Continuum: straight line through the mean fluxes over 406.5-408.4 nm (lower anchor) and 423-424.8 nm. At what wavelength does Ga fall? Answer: 405.50 nm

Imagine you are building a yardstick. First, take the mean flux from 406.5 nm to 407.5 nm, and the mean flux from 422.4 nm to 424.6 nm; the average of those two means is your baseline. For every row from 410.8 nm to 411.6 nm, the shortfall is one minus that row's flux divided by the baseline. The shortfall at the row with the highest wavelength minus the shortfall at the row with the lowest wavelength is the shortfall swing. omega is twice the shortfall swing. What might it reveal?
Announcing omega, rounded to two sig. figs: -0.35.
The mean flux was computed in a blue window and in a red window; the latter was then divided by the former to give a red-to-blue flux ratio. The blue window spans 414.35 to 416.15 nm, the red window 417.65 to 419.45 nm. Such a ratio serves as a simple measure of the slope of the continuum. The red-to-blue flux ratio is 0.99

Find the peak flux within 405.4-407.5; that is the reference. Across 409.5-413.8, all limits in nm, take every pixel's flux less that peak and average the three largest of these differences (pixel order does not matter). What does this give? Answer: -0.94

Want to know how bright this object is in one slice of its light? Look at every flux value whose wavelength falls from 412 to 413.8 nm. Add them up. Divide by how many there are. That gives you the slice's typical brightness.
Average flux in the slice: 12.5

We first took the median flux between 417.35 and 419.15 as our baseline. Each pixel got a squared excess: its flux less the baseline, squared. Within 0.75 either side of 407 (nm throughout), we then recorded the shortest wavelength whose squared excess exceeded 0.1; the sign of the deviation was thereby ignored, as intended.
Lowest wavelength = 407.00 nm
